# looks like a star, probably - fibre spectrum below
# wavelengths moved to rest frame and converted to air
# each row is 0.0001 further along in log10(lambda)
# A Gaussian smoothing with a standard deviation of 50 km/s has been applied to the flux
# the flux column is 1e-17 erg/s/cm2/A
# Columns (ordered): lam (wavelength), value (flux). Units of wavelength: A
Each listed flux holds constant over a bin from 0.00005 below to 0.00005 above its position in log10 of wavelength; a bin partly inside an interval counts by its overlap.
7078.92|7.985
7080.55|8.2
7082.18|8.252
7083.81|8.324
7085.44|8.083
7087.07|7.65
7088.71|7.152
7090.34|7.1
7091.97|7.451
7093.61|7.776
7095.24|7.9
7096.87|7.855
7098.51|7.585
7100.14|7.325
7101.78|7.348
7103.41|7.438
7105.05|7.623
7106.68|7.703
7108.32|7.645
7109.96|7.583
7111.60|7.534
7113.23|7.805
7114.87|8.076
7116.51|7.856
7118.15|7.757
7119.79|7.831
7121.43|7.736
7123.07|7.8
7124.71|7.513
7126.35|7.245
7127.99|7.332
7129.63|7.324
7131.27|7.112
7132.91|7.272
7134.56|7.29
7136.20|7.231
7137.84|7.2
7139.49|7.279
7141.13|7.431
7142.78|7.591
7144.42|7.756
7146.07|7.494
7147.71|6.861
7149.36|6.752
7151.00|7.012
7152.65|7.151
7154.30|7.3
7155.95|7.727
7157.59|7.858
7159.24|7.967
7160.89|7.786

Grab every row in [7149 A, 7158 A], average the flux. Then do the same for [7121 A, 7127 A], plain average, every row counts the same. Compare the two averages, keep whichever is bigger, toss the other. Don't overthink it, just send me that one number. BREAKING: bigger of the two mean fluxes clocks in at 7.57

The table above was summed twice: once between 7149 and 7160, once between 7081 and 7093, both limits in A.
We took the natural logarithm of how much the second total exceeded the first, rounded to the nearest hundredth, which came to 0.81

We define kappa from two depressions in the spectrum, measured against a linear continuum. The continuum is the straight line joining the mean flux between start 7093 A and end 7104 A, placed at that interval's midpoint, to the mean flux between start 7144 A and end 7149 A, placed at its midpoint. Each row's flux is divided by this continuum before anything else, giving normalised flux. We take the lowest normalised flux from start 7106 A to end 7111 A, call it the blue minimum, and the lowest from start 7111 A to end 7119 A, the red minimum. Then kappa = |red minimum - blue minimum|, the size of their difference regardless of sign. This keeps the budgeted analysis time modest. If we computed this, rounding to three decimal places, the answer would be 0.005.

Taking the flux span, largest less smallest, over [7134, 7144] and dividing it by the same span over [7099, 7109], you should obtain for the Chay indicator 1.0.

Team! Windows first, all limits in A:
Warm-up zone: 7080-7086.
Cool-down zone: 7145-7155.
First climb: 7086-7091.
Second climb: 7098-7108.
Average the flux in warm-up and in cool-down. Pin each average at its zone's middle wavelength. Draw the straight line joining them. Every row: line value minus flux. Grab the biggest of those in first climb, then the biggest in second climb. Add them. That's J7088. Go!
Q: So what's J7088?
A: 1.6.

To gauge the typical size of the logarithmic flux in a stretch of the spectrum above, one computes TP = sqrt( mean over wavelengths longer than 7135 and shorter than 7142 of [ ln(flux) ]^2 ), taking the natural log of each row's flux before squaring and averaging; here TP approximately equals 1.99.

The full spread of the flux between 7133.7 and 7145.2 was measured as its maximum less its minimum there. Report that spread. 0.56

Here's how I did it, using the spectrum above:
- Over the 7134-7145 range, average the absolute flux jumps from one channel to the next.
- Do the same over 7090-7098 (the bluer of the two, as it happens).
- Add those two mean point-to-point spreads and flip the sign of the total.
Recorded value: -0.32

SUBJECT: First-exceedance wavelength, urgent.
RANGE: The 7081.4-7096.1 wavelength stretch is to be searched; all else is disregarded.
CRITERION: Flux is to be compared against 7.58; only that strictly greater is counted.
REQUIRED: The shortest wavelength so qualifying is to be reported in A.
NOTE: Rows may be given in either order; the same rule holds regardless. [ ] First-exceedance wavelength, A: 7082.18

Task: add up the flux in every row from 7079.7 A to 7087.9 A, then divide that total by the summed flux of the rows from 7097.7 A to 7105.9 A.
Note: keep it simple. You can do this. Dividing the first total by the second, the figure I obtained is 1.09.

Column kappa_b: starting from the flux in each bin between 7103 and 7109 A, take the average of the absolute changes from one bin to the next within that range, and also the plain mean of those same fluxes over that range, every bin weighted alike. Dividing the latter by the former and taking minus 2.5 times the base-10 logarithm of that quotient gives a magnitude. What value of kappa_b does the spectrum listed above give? -4.6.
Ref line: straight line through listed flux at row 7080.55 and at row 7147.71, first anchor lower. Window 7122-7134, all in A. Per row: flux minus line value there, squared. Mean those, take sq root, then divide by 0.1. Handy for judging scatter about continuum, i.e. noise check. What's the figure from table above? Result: 2.0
